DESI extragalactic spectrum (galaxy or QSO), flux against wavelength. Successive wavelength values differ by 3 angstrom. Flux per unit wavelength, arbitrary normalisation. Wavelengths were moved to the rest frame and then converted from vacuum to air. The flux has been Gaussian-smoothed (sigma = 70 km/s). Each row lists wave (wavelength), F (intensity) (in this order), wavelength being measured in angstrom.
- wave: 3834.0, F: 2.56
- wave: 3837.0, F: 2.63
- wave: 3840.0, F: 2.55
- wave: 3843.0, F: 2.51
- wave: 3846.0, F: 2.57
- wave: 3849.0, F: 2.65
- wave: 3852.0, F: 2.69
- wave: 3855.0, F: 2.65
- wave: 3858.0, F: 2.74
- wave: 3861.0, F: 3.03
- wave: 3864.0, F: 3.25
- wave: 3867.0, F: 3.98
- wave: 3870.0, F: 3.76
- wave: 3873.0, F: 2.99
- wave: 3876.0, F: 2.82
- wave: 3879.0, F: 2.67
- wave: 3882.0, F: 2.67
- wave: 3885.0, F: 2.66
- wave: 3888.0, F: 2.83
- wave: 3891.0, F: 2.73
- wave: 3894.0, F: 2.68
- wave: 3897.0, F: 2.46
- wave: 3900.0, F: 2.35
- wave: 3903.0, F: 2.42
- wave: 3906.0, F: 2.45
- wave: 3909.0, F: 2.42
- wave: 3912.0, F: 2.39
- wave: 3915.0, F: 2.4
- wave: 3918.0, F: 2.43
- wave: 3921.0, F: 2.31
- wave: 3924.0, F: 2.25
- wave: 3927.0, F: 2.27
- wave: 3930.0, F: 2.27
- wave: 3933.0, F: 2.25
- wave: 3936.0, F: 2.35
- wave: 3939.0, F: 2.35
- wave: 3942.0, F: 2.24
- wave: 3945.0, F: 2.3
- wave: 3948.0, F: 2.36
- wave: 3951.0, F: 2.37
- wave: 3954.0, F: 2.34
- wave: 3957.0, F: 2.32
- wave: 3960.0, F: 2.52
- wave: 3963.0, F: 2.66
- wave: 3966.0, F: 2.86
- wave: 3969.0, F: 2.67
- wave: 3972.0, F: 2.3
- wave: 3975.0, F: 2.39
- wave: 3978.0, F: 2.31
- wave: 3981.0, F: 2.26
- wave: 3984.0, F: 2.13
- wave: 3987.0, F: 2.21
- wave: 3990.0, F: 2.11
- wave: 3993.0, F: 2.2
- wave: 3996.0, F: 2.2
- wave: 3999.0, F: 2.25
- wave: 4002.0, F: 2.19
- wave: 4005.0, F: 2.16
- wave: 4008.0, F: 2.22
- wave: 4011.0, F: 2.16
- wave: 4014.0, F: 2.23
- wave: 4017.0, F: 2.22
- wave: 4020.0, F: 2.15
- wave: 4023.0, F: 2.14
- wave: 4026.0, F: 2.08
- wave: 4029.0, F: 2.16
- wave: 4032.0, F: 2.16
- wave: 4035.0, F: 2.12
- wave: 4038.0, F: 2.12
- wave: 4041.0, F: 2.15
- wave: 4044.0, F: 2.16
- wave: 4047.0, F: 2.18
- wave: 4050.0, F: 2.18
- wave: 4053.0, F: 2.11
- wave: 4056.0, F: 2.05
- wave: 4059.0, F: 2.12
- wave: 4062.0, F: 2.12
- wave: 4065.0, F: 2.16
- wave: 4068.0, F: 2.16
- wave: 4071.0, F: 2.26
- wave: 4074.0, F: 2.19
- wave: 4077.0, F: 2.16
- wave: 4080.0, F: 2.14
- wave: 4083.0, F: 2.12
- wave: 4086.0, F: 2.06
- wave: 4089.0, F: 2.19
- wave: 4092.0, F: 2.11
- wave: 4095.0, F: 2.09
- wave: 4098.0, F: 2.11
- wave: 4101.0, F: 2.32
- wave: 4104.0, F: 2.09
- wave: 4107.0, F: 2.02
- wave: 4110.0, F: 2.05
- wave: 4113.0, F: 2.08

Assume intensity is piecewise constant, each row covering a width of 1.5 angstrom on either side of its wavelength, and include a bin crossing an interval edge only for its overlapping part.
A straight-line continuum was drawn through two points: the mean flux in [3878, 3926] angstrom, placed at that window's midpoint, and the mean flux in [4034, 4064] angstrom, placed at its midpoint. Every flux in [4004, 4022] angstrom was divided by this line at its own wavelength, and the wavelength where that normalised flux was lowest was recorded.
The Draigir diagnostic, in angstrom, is 4005.0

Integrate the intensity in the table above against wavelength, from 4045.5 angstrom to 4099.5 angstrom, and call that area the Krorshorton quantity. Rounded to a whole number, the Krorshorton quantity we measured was 116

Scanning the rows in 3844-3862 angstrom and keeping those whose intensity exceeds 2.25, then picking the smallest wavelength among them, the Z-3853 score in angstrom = 3846.0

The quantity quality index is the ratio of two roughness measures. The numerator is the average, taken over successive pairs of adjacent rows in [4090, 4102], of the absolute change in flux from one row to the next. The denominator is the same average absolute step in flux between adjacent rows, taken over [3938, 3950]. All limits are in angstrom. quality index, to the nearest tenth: 1.1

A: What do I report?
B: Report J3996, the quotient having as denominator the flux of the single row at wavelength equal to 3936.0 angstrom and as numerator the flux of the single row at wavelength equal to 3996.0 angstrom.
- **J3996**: 0.94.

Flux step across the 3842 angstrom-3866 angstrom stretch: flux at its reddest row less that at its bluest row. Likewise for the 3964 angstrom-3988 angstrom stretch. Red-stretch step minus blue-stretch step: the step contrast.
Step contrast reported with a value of -1.4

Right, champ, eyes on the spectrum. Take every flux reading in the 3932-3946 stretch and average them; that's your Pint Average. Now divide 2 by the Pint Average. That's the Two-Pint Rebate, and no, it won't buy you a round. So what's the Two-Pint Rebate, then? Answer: 0.870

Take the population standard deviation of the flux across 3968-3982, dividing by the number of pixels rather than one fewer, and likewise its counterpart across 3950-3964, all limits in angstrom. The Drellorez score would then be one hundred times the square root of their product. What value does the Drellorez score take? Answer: 13.9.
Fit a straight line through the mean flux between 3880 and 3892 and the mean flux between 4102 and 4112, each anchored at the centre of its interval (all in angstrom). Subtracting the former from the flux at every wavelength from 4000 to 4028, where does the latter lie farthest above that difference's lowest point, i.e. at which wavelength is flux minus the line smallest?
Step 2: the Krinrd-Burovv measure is 4026.0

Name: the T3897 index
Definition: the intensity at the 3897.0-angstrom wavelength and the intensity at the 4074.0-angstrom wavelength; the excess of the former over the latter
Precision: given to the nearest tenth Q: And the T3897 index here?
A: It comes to 0.3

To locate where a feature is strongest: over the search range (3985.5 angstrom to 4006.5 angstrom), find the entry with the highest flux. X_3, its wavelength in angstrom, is 3999.0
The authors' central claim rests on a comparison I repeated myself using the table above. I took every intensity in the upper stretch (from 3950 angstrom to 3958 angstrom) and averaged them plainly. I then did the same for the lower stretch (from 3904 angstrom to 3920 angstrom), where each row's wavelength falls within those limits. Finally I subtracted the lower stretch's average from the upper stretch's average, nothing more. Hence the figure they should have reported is -0.07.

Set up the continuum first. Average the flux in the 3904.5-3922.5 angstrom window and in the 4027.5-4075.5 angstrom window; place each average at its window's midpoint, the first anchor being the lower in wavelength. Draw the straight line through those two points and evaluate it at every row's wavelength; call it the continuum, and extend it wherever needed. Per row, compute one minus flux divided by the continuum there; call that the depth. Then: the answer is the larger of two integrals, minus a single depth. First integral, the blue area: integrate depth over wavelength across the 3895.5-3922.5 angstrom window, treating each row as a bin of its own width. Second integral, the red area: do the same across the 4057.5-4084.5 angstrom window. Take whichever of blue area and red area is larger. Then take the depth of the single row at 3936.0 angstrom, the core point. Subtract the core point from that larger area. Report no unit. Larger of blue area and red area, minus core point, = 0.1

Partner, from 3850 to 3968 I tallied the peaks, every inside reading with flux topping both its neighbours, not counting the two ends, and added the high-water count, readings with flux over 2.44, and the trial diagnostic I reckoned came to 25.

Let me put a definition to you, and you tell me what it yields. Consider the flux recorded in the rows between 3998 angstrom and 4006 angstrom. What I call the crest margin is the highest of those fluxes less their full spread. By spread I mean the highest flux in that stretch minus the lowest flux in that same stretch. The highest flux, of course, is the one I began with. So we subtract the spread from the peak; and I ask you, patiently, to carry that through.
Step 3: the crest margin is 2.16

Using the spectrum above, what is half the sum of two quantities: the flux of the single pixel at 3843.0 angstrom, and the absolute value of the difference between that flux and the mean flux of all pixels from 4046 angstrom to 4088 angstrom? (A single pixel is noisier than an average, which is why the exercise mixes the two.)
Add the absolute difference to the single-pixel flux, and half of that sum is 1.4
